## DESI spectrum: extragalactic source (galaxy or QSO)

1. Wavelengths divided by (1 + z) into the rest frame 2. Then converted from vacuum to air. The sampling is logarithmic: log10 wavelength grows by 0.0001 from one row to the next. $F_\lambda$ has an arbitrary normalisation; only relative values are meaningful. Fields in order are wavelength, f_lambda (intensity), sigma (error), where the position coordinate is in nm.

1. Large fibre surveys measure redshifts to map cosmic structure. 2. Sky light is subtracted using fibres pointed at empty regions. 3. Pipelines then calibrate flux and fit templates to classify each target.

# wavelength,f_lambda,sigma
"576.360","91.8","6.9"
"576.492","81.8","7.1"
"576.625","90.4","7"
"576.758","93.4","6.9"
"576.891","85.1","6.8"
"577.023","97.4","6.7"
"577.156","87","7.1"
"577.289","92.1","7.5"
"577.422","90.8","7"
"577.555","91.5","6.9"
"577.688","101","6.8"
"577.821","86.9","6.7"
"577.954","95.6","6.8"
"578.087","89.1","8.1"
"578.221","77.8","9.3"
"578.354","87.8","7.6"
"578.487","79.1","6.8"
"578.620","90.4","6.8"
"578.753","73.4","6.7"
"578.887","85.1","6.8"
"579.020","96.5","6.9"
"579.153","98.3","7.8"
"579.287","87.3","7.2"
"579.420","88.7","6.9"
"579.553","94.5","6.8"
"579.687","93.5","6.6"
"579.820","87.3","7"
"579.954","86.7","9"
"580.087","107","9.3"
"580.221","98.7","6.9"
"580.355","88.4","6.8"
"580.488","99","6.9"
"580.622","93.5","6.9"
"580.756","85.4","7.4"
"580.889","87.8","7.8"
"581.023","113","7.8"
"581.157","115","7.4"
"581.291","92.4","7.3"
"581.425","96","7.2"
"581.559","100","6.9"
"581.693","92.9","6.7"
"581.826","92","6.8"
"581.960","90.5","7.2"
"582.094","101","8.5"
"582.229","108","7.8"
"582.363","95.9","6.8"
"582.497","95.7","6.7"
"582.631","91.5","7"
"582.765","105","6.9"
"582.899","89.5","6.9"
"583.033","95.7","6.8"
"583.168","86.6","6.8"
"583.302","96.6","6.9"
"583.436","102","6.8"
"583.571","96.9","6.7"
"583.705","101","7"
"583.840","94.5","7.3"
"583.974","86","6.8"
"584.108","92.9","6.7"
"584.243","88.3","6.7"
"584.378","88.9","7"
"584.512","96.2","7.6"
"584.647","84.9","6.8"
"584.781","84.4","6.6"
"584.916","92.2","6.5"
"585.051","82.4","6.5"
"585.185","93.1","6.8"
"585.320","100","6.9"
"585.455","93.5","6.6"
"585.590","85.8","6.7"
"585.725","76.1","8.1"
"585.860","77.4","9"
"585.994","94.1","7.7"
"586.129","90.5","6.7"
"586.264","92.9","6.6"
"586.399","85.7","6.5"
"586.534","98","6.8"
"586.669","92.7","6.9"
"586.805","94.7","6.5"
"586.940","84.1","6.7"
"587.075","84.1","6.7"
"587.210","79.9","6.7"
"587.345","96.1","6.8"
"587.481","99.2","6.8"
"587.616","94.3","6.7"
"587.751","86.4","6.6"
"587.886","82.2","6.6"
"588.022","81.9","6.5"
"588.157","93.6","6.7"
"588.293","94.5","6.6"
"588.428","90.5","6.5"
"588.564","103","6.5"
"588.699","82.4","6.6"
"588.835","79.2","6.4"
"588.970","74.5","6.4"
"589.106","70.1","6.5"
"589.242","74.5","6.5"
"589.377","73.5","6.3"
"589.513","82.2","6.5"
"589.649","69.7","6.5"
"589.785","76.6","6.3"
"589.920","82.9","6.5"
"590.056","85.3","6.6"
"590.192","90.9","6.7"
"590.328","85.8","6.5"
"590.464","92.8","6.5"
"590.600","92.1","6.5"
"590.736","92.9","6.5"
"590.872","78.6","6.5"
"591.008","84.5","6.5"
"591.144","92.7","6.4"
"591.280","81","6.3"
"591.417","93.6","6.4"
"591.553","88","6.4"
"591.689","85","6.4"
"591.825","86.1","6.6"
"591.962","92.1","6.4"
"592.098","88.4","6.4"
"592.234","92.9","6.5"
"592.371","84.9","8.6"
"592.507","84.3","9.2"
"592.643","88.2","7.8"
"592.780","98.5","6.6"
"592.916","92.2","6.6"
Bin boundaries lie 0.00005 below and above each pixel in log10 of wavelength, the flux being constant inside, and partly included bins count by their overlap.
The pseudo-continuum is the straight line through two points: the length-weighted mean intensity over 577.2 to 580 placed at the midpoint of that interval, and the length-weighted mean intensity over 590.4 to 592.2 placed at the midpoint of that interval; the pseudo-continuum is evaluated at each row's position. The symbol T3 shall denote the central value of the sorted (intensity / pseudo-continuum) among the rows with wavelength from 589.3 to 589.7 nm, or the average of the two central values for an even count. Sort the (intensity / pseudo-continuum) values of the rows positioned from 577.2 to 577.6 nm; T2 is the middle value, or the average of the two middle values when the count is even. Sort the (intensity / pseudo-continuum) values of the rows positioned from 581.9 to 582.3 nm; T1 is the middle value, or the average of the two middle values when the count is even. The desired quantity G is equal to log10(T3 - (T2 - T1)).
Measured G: -0.03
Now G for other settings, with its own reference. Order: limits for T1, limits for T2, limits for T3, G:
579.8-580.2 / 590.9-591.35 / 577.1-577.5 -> 0.02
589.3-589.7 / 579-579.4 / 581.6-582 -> -0.11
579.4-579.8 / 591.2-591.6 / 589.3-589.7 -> -0.05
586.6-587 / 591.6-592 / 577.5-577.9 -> 0.04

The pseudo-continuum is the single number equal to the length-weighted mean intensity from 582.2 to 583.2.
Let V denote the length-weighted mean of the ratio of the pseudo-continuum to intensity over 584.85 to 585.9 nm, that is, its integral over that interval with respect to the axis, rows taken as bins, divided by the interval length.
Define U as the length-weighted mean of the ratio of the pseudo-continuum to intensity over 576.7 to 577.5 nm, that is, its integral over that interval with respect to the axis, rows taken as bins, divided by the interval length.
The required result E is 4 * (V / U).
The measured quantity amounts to 4.16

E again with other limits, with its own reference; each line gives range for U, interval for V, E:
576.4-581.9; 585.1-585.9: 4.19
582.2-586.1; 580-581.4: 3.78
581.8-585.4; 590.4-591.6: 4.24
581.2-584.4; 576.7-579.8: 4.26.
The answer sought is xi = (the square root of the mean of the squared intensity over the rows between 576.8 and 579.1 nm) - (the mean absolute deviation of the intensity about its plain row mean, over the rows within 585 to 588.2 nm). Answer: 83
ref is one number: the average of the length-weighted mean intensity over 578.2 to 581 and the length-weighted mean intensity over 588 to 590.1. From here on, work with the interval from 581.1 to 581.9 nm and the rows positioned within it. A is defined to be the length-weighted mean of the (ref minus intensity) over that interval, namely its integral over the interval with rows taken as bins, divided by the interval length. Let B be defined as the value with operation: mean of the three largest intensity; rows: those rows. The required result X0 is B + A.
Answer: 92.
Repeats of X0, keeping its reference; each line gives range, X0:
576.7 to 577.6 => 90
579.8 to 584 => 102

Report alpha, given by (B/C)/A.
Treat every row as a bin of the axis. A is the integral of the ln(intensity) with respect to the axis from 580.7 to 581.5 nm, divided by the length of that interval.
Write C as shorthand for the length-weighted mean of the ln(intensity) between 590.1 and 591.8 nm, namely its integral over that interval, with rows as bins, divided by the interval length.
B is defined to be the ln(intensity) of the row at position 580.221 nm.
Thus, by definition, 0.224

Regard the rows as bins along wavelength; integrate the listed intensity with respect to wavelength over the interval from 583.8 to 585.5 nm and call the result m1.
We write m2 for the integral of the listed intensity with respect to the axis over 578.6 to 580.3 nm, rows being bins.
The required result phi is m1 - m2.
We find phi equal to -1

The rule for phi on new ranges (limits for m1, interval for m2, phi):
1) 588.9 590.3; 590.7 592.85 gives -80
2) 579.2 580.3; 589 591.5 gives -106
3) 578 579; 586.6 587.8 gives -24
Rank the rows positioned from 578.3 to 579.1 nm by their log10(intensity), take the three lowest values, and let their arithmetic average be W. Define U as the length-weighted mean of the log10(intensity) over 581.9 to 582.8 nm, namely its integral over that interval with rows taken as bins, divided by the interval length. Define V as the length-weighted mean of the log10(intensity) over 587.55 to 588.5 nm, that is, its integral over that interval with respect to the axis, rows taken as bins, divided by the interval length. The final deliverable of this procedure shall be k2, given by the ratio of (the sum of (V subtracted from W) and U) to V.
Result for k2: 0.99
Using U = 1.99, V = 1.949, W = 1.90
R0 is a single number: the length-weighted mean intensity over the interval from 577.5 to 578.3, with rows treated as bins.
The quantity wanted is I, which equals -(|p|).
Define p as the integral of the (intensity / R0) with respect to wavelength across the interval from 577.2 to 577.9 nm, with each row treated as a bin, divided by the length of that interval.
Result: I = -1.02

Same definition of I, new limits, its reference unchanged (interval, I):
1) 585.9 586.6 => -1.02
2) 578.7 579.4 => -0.98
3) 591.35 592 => -0.98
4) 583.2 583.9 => -1.08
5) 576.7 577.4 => -1.01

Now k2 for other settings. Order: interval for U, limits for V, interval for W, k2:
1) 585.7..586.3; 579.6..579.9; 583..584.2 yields 0.99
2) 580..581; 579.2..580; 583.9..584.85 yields 1.00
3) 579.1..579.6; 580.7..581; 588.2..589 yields 0.97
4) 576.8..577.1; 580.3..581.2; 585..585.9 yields 0.94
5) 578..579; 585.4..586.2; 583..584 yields 1.00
